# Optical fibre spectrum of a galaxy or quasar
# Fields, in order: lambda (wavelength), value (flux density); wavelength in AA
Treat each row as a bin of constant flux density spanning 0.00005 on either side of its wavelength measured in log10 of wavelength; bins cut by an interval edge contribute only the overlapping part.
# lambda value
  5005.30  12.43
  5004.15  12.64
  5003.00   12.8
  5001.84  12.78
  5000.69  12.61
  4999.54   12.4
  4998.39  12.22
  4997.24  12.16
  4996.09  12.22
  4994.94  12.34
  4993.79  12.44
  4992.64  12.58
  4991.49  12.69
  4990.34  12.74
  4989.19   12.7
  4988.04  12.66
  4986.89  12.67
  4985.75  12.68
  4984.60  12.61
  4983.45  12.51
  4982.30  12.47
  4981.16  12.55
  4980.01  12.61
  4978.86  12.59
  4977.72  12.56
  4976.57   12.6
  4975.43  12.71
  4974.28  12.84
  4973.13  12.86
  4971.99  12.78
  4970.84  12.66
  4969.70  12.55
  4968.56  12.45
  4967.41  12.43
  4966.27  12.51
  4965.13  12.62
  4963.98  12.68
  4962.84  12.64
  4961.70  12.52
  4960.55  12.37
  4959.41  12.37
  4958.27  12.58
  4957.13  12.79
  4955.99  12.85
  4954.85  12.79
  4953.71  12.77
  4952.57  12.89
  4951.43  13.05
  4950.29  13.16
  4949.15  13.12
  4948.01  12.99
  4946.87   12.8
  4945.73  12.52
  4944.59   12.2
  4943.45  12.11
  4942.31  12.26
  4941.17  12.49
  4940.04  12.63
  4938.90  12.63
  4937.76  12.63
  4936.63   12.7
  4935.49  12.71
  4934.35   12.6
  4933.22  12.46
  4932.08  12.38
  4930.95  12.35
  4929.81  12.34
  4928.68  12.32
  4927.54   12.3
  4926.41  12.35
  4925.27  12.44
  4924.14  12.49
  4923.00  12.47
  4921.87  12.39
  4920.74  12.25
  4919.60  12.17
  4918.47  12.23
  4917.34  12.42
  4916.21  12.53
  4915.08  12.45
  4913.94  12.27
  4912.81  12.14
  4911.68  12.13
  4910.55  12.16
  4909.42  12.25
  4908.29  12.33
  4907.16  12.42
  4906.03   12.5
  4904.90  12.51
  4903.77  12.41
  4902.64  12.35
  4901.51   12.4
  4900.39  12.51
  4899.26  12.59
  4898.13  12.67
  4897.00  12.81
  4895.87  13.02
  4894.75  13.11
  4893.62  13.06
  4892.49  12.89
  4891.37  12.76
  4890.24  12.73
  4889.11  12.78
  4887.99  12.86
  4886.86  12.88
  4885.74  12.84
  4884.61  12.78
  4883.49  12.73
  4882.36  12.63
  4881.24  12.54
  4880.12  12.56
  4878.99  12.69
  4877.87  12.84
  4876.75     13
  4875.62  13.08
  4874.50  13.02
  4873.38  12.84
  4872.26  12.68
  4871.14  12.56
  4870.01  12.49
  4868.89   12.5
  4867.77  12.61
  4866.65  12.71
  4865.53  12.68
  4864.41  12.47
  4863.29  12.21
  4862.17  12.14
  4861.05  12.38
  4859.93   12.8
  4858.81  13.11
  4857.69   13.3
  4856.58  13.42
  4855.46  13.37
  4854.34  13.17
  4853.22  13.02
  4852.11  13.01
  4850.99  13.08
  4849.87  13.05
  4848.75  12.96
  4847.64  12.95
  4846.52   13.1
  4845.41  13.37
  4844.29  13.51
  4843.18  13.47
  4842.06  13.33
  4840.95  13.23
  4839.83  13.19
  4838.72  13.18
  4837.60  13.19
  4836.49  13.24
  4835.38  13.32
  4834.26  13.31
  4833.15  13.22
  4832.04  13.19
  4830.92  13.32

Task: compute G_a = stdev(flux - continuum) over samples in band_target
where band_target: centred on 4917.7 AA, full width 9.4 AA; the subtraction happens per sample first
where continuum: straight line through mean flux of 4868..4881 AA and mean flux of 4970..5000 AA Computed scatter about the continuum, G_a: 0.12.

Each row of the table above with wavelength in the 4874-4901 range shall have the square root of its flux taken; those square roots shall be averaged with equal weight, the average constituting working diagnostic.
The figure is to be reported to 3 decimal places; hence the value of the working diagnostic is 3.579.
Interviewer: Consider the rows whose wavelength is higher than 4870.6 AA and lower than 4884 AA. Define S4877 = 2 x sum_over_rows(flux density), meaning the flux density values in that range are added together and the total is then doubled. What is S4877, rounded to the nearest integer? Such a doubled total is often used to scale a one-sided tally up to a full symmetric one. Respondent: 306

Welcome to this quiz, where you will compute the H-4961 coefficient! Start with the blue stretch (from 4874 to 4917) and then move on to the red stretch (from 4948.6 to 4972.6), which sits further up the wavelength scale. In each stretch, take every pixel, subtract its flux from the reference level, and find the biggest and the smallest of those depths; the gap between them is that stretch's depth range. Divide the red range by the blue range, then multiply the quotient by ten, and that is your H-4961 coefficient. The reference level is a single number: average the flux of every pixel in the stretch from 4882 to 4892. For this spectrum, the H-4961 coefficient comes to 8.1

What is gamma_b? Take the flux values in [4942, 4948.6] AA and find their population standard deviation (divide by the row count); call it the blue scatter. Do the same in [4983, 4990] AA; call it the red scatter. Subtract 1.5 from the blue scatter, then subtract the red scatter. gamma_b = -1.24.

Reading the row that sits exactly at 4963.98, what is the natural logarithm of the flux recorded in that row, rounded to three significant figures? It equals 2.54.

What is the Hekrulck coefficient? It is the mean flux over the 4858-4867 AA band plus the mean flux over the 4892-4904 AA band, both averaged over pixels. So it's 25.3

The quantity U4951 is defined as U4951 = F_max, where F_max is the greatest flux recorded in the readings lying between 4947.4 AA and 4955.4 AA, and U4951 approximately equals 13.16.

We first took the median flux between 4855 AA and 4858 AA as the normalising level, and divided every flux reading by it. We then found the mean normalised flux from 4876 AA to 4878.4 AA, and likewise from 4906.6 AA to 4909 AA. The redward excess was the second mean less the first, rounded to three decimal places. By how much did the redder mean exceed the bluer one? -0.041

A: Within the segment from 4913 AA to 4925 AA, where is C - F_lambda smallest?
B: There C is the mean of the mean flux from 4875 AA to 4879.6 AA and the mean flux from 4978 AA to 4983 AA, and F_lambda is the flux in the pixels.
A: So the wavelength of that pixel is 4916.21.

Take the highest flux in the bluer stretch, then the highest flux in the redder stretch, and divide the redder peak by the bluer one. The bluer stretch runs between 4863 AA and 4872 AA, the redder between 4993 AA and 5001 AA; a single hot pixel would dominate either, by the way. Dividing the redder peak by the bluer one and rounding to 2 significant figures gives 0.99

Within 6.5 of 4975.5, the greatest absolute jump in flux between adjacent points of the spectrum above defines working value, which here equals 0.13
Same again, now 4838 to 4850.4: 0.27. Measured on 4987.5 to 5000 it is 0.18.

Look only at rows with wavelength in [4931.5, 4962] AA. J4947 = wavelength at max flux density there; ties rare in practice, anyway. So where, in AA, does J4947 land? 4950.29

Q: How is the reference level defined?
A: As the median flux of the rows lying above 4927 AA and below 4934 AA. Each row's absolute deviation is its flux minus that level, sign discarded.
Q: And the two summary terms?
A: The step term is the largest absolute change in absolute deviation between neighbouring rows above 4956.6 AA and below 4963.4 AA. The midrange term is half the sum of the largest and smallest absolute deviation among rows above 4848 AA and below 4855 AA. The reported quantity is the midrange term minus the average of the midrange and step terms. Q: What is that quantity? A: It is 0.255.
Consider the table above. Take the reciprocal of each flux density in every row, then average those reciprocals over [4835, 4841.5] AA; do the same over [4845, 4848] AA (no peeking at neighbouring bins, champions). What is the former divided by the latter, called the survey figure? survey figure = 0.99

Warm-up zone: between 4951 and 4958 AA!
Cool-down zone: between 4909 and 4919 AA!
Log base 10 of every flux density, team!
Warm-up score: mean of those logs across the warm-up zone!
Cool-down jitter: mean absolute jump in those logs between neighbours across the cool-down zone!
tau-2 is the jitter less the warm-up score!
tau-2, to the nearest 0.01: -1.11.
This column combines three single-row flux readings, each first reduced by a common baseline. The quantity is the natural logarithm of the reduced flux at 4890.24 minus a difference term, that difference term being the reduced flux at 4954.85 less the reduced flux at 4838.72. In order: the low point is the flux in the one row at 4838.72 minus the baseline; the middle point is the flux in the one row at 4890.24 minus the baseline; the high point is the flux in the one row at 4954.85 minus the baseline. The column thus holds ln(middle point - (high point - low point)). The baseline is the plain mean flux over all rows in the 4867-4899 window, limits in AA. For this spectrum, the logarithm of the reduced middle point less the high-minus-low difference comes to -1.1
